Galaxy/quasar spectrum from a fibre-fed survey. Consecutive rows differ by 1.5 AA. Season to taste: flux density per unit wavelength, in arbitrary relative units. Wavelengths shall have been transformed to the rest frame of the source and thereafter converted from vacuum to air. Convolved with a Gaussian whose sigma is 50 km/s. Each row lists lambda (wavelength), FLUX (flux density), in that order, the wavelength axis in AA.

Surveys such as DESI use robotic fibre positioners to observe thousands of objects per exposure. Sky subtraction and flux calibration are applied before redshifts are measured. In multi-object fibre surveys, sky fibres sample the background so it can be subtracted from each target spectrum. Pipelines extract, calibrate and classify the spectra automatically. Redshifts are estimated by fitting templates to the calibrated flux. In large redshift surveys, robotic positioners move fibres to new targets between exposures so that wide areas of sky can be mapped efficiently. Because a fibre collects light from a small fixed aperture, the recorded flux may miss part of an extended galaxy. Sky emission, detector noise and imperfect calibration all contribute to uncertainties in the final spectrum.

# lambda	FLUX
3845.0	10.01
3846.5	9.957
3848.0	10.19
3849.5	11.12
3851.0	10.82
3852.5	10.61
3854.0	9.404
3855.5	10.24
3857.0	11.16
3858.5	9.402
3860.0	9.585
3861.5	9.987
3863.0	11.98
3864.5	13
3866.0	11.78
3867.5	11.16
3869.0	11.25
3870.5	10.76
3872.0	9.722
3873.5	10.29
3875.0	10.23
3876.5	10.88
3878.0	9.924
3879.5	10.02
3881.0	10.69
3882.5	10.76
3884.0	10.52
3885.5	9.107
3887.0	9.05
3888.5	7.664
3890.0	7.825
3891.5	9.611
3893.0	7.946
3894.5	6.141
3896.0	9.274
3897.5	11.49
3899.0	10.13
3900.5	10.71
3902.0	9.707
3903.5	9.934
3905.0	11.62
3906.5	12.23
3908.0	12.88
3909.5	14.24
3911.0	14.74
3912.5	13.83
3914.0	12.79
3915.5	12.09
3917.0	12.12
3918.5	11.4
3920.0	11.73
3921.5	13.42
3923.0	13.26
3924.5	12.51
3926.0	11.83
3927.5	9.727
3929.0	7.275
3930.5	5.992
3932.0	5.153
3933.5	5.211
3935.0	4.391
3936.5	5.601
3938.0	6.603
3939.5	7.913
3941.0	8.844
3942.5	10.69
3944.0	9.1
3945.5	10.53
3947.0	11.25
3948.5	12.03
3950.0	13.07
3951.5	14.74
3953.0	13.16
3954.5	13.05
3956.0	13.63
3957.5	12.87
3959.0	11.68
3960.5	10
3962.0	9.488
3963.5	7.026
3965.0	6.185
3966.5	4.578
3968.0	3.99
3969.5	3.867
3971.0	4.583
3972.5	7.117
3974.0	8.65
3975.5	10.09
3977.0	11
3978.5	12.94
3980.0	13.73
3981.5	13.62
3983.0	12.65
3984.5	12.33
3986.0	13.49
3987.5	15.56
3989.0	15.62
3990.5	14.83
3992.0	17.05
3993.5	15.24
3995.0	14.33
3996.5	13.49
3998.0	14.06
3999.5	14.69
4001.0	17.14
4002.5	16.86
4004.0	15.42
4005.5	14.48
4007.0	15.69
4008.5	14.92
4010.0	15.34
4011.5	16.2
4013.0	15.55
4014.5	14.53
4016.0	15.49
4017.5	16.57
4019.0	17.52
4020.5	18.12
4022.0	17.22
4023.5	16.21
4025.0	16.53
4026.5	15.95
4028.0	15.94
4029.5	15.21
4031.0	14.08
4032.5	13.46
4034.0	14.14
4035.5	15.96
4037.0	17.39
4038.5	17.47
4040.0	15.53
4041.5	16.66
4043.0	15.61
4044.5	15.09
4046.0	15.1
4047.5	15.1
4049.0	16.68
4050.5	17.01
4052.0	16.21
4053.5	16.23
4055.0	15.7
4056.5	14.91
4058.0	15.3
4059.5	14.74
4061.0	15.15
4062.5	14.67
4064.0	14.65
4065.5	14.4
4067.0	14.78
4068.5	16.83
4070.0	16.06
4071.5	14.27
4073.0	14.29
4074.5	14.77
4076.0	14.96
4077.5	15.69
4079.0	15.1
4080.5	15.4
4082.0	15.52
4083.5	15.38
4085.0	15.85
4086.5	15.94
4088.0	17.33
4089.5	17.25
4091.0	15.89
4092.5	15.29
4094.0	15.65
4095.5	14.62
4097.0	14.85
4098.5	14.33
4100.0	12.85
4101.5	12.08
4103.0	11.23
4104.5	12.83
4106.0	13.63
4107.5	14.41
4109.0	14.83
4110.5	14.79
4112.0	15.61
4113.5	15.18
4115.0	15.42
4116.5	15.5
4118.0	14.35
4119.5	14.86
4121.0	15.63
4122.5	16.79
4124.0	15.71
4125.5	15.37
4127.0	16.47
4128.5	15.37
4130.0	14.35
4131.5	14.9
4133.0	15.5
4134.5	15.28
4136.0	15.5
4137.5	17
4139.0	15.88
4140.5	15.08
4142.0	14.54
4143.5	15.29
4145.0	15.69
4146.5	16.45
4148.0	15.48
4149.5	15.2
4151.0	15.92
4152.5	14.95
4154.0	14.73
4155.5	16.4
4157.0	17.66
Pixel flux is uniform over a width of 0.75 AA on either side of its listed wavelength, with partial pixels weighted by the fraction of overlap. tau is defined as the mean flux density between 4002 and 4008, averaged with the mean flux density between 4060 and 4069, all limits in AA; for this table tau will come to 15.3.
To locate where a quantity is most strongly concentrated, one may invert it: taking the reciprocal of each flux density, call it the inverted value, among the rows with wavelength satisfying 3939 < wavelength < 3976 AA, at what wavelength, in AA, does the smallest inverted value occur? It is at 3951.5 AA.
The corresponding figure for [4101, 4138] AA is 4137.5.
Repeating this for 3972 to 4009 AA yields 4001.0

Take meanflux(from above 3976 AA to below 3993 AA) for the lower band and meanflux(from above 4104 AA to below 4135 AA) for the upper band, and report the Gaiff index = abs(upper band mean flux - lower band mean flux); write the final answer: 1.2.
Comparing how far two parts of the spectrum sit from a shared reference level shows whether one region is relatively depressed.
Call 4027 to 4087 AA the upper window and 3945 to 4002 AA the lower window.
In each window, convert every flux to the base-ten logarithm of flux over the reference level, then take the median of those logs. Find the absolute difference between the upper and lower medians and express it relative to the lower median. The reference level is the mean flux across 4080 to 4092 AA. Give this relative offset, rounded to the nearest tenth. -0.8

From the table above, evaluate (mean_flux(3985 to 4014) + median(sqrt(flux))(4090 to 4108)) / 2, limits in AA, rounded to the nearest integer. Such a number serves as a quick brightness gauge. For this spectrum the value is 10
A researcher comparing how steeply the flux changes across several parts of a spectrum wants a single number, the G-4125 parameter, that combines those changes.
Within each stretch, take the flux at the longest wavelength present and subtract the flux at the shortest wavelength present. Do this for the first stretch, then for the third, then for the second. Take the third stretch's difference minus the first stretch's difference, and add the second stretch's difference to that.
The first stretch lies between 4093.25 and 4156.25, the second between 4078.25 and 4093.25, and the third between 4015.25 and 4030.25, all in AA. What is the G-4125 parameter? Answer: -1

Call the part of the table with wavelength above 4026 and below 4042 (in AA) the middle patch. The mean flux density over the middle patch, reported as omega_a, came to 15.6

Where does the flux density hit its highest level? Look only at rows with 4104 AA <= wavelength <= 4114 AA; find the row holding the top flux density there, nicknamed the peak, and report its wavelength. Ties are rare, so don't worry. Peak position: 4112.0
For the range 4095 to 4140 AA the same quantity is 4137.5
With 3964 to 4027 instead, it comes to 4020.5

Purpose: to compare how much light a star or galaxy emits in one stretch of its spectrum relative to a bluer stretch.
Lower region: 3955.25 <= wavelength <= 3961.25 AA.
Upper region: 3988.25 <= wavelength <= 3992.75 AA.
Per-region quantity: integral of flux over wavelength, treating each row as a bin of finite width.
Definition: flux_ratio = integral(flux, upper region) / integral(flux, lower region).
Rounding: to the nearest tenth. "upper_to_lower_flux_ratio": 1.0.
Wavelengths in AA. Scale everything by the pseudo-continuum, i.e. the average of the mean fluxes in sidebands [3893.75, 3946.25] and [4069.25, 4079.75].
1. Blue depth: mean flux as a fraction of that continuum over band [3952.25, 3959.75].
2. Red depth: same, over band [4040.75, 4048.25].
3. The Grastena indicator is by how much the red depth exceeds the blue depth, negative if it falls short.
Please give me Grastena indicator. 0.2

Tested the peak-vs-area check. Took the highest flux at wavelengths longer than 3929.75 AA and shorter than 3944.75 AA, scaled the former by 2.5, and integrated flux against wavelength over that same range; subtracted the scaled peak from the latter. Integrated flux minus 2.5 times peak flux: 78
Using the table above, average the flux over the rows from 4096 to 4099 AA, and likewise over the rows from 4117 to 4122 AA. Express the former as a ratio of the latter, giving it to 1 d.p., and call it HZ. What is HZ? 1.0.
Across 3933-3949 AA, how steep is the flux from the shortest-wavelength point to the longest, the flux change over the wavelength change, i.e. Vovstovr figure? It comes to 0.45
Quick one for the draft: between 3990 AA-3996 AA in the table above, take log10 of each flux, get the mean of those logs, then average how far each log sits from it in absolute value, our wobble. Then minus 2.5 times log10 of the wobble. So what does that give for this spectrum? 4.09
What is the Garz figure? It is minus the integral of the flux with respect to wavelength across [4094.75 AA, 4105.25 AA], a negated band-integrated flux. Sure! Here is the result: -139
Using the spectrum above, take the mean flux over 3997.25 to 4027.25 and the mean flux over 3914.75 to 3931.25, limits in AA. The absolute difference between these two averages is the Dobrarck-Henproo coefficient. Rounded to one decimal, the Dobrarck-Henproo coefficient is 4.9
